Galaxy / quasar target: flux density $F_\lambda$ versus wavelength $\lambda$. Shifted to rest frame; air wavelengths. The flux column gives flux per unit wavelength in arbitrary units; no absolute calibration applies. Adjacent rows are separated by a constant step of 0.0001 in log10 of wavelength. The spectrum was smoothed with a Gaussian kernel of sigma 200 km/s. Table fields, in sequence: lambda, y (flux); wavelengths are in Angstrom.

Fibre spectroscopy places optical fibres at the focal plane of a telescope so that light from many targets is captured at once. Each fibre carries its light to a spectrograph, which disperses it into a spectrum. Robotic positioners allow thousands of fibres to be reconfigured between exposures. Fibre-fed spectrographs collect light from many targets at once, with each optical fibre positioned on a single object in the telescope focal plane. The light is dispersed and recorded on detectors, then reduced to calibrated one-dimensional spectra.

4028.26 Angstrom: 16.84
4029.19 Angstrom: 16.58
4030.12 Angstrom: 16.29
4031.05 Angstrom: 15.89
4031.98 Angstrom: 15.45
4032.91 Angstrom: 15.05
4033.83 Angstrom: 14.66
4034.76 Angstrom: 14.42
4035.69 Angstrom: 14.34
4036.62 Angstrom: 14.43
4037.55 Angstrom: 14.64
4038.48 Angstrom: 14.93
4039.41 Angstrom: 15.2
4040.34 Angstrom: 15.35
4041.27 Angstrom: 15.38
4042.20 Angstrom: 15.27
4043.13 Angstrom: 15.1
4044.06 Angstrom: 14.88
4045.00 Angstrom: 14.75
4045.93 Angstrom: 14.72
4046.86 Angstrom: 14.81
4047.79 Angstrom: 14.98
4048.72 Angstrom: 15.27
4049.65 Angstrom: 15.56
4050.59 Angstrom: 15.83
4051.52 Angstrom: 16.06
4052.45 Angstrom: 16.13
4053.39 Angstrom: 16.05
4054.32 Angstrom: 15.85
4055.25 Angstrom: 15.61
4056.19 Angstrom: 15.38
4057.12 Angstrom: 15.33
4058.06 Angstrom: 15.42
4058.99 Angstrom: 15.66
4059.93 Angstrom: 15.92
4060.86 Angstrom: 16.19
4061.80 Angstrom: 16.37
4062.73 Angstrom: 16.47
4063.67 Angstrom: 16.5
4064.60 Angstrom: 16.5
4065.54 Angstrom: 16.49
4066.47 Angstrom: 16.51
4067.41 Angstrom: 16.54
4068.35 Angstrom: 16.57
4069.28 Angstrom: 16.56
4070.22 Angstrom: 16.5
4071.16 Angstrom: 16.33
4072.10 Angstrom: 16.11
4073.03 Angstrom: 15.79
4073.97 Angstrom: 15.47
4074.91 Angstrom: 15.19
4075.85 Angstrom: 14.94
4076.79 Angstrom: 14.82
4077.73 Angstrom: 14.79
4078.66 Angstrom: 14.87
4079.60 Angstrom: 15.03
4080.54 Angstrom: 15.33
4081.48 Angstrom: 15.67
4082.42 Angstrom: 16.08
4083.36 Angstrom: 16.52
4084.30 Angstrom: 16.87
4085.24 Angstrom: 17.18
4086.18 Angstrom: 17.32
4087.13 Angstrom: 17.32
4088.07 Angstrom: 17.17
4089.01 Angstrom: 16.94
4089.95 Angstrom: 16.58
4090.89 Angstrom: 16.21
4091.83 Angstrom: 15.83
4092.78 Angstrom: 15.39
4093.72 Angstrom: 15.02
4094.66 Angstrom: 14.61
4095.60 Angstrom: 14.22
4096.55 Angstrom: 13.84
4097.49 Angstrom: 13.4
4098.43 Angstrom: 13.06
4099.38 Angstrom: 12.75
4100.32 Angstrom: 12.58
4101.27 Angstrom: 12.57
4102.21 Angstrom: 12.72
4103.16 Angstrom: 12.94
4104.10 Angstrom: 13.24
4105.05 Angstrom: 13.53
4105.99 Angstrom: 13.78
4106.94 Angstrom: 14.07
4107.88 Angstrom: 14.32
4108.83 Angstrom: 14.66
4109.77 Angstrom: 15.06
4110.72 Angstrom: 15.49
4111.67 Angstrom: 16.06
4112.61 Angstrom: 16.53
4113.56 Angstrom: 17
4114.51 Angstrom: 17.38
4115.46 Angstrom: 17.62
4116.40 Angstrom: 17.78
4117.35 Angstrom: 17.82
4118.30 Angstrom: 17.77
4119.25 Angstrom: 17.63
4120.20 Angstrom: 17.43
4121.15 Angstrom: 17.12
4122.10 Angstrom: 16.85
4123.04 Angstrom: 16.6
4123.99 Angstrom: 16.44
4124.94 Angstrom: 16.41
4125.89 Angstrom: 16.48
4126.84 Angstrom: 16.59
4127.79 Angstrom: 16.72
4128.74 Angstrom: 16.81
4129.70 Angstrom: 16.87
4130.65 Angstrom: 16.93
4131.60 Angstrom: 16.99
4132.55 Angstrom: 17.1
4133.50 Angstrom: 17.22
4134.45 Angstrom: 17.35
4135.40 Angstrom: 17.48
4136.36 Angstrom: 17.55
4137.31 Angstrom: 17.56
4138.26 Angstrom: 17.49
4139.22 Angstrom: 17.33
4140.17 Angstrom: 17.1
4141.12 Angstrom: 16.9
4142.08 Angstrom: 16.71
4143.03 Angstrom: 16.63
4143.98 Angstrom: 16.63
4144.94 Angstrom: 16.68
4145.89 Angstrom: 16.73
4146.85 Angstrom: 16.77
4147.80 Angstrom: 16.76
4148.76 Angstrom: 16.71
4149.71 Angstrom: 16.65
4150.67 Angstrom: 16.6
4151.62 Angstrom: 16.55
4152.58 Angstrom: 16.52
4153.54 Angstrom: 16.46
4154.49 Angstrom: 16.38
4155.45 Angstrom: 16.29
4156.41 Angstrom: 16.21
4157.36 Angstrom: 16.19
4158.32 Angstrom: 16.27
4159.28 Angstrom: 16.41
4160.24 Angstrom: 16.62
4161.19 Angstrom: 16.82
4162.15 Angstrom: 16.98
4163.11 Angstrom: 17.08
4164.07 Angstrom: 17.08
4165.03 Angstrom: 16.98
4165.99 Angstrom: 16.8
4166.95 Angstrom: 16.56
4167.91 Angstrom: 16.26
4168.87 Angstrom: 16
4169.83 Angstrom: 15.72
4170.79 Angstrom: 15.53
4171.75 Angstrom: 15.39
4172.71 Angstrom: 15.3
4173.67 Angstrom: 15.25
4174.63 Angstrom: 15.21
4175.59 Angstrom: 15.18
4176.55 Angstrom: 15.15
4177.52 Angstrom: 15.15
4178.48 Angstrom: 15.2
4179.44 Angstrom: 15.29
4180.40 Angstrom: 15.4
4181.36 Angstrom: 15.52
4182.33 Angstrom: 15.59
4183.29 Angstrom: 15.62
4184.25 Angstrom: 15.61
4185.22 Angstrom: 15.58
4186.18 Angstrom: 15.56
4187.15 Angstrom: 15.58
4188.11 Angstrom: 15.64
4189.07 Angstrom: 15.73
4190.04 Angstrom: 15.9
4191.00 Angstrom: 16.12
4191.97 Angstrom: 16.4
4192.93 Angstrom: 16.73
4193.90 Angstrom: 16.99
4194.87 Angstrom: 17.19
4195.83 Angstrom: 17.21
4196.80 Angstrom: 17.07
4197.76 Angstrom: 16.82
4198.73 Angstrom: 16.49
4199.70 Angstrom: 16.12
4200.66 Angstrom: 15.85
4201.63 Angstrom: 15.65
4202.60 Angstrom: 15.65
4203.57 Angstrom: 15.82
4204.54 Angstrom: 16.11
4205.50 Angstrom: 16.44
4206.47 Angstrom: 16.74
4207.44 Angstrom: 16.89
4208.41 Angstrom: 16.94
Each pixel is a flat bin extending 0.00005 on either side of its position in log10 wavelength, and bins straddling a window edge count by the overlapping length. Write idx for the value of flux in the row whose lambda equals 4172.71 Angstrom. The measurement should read 15.3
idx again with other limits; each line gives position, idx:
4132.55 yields 17.1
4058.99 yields 15.66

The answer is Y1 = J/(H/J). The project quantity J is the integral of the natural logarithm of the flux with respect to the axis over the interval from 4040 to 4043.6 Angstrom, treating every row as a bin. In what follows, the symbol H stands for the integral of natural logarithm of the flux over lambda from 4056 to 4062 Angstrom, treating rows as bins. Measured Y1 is 6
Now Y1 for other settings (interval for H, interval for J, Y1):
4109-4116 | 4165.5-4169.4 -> 6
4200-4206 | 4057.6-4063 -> 14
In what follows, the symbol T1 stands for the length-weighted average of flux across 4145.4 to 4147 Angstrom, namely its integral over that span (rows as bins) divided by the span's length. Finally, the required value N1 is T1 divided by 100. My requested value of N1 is 0.167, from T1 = 16.7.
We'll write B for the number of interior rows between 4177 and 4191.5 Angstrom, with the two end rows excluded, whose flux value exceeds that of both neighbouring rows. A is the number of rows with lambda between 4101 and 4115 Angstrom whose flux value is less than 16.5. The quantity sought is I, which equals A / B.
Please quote 12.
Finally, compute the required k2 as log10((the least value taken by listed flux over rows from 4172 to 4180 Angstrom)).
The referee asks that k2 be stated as 1.180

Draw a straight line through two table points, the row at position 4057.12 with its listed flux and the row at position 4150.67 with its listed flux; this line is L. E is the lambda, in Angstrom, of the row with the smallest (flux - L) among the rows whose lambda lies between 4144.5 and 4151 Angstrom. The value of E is 4150.67 Angstrom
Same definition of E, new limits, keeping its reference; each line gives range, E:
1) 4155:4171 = 4170.79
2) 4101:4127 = 4101.27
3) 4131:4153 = 4152.58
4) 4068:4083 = 4077.73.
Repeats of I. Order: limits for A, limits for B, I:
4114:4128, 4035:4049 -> 3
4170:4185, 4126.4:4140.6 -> 15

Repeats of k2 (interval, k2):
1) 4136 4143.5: 1.221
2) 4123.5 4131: 1.215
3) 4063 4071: 1.217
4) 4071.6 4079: 1.170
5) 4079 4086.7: 1.177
